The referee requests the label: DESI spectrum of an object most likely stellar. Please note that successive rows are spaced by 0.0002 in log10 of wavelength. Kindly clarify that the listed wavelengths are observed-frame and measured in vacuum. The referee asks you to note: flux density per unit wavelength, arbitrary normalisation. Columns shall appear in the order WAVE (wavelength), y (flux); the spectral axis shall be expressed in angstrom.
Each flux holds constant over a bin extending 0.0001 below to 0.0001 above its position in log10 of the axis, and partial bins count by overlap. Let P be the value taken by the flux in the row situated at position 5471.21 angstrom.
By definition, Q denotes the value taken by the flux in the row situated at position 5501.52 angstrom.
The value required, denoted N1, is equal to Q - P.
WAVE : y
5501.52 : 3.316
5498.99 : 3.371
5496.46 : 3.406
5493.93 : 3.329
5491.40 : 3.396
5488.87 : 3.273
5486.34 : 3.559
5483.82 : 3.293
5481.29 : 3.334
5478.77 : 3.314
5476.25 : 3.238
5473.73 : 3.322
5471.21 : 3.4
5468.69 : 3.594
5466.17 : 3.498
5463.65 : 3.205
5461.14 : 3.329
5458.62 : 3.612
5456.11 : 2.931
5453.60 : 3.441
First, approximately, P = 3.4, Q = 3.316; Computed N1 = -0.08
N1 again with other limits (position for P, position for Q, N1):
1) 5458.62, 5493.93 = -0.28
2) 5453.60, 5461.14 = -0.11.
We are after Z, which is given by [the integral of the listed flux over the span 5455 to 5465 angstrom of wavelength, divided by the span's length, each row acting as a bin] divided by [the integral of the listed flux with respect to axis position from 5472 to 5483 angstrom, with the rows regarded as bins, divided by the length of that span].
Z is 0.99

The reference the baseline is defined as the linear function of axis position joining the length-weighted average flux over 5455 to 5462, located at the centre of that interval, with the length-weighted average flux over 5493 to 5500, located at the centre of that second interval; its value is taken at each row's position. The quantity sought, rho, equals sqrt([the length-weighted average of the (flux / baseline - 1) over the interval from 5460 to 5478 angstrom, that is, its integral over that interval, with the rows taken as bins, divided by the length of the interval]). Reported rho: 0.13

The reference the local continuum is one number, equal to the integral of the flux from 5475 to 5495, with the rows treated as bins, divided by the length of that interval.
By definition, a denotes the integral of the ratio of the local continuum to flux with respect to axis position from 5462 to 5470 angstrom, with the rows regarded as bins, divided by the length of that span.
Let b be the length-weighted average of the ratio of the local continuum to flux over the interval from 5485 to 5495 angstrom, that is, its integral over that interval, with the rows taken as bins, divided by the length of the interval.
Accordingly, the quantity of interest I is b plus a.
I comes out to 1.96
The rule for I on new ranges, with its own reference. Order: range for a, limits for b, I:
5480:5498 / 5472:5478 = 2.01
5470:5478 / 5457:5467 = 2.00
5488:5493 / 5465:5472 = 1.95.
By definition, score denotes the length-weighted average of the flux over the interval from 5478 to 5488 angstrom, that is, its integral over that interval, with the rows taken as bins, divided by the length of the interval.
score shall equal 3.37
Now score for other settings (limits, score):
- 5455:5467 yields 3.31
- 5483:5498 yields 3.38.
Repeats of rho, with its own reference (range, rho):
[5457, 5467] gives 0.16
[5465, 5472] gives 0.24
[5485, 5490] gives 0.14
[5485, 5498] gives 0.09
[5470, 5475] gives 0.11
